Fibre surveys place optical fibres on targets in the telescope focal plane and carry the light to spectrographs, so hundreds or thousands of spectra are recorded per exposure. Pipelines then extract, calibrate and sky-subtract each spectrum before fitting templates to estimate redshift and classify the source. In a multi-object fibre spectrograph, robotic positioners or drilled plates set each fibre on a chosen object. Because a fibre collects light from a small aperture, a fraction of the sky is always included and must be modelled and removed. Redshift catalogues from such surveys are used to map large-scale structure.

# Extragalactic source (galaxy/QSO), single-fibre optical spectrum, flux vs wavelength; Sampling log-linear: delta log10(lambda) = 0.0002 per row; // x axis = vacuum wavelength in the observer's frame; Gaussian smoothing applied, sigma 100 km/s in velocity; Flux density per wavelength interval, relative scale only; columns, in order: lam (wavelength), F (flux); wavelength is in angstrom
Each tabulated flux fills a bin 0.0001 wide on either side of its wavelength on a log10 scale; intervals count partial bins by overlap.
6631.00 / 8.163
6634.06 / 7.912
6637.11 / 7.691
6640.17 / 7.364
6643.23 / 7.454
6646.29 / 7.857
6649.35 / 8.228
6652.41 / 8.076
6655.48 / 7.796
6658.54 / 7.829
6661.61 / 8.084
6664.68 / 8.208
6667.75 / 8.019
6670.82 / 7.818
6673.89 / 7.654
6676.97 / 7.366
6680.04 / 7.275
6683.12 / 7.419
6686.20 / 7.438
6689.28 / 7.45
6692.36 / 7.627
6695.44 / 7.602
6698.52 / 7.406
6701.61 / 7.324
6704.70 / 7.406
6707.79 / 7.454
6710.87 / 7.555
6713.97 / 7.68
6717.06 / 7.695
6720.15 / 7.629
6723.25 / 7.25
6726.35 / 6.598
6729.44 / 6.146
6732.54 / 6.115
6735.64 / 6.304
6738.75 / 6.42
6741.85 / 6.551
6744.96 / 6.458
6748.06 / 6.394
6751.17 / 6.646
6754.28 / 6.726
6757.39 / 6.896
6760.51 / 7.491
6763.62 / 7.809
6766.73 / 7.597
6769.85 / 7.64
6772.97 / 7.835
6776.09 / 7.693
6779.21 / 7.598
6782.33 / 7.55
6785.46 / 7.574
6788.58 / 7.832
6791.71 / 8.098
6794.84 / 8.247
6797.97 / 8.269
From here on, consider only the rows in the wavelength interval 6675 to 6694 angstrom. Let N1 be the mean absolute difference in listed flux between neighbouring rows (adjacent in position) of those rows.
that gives 0.09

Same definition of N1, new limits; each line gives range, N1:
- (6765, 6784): 0.10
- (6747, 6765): 0.28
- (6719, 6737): 0.34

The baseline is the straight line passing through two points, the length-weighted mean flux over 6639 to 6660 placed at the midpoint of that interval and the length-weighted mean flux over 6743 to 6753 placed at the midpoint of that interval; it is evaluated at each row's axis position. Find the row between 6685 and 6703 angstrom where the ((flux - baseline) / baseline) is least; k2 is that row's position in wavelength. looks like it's 6686.20 angstrom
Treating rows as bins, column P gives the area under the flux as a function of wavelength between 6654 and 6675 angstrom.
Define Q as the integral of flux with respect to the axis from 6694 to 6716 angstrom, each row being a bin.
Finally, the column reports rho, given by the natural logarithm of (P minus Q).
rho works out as 0.4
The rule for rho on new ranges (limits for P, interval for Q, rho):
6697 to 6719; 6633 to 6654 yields 0.3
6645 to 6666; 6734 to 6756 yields 3.2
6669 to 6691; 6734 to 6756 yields 3.1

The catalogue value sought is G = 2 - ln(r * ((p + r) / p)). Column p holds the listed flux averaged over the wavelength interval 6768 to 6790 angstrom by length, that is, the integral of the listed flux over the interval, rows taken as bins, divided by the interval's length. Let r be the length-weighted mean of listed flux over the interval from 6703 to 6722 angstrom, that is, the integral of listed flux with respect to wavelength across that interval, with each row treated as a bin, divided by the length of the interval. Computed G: -0.71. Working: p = 7.7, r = 7.56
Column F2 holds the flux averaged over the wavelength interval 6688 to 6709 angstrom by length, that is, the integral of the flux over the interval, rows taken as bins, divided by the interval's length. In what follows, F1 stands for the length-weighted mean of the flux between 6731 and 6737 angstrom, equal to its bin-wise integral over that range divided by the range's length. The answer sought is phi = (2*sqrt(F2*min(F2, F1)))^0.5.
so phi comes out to 3.69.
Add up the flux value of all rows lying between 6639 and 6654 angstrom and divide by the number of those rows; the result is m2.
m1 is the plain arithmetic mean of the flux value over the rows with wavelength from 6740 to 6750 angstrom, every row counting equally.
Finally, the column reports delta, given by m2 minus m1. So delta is 1.3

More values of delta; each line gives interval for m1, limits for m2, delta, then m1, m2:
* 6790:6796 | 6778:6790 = -0.5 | 8.2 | 7.64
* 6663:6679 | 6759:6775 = -0.1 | 7.8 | 7.67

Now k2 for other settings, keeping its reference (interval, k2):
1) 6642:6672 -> 6643.23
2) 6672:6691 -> 6680.04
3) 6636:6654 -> 6640.17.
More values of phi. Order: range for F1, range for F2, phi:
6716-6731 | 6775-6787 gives 3.83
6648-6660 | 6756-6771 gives 3.87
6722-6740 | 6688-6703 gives 3.73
